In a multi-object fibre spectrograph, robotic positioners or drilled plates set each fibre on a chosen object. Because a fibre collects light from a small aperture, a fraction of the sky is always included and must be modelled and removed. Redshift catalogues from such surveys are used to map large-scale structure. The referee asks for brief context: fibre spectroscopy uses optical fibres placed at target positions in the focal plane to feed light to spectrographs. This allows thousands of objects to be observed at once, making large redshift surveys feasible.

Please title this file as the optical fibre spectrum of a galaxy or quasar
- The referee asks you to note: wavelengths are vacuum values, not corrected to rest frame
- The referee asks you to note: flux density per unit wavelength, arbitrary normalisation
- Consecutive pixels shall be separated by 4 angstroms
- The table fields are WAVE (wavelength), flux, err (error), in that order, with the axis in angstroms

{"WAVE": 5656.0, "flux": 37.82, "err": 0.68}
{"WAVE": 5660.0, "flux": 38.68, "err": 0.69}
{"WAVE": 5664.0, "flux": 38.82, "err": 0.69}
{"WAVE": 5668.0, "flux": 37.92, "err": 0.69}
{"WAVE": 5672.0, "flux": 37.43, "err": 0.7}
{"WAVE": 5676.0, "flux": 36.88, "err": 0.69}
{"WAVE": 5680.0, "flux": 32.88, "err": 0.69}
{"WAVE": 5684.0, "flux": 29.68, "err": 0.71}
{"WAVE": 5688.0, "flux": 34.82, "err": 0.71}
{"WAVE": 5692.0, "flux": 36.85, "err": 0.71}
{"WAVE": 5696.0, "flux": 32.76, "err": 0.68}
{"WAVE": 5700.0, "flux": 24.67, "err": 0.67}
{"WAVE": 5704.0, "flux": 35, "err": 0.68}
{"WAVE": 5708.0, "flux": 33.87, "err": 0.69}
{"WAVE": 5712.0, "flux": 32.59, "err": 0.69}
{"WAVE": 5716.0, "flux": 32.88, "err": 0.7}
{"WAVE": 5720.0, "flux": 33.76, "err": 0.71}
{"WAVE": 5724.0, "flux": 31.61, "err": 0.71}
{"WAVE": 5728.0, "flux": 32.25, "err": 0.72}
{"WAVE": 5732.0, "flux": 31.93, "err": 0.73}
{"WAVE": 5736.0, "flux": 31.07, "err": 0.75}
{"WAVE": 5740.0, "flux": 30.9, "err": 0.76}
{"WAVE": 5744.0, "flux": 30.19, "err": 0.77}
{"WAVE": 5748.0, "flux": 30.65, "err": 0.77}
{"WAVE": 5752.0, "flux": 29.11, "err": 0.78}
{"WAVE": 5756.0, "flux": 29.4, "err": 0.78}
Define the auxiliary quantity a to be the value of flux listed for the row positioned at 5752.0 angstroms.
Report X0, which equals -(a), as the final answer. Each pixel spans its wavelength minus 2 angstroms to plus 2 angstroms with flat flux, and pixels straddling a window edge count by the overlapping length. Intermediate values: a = 29.11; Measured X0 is -29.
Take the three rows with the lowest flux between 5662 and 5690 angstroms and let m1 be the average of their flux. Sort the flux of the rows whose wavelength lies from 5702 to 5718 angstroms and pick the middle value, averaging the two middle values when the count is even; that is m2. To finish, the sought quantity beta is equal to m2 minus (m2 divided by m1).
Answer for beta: 32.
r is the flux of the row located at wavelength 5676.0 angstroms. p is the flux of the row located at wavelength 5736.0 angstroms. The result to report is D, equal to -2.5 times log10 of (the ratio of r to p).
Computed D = -0.19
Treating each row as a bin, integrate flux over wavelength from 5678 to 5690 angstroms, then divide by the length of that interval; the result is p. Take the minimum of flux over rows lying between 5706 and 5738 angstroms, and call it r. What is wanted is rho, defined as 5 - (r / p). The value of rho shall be 4.04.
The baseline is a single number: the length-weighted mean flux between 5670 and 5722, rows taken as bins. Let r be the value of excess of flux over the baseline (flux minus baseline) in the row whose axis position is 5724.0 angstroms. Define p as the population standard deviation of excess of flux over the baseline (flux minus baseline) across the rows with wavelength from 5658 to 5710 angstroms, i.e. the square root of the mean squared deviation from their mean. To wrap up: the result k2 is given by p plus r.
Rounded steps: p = 3.9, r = -2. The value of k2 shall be 2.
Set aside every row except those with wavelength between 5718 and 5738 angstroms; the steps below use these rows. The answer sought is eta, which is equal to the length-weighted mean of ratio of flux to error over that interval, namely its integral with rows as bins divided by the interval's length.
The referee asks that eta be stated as 44.4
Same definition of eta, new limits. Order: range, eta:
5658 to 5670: 55.8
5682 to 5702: 45.5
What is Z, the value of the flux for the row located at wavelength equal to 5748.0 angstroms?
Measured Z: 30.65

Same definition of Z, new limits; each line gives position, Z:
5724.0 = 31.61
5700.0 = 24.67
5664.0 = 38.82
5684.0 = 29.68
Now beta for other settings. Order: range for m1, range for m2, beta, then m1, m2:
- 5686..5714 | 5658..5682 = 36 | 30.0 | 38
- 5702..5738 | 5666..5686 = 36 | 31.5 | 37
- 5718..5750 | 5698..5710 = 33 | 30.6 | 34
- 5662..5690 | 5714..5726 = 32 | 32.5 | 33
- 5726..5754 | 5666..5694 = 36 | 30.0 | 37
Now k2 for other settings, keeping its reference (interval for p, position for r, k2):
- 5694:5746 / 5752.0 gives -2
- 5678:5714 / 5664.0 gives 9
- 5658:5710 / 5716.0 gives 3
